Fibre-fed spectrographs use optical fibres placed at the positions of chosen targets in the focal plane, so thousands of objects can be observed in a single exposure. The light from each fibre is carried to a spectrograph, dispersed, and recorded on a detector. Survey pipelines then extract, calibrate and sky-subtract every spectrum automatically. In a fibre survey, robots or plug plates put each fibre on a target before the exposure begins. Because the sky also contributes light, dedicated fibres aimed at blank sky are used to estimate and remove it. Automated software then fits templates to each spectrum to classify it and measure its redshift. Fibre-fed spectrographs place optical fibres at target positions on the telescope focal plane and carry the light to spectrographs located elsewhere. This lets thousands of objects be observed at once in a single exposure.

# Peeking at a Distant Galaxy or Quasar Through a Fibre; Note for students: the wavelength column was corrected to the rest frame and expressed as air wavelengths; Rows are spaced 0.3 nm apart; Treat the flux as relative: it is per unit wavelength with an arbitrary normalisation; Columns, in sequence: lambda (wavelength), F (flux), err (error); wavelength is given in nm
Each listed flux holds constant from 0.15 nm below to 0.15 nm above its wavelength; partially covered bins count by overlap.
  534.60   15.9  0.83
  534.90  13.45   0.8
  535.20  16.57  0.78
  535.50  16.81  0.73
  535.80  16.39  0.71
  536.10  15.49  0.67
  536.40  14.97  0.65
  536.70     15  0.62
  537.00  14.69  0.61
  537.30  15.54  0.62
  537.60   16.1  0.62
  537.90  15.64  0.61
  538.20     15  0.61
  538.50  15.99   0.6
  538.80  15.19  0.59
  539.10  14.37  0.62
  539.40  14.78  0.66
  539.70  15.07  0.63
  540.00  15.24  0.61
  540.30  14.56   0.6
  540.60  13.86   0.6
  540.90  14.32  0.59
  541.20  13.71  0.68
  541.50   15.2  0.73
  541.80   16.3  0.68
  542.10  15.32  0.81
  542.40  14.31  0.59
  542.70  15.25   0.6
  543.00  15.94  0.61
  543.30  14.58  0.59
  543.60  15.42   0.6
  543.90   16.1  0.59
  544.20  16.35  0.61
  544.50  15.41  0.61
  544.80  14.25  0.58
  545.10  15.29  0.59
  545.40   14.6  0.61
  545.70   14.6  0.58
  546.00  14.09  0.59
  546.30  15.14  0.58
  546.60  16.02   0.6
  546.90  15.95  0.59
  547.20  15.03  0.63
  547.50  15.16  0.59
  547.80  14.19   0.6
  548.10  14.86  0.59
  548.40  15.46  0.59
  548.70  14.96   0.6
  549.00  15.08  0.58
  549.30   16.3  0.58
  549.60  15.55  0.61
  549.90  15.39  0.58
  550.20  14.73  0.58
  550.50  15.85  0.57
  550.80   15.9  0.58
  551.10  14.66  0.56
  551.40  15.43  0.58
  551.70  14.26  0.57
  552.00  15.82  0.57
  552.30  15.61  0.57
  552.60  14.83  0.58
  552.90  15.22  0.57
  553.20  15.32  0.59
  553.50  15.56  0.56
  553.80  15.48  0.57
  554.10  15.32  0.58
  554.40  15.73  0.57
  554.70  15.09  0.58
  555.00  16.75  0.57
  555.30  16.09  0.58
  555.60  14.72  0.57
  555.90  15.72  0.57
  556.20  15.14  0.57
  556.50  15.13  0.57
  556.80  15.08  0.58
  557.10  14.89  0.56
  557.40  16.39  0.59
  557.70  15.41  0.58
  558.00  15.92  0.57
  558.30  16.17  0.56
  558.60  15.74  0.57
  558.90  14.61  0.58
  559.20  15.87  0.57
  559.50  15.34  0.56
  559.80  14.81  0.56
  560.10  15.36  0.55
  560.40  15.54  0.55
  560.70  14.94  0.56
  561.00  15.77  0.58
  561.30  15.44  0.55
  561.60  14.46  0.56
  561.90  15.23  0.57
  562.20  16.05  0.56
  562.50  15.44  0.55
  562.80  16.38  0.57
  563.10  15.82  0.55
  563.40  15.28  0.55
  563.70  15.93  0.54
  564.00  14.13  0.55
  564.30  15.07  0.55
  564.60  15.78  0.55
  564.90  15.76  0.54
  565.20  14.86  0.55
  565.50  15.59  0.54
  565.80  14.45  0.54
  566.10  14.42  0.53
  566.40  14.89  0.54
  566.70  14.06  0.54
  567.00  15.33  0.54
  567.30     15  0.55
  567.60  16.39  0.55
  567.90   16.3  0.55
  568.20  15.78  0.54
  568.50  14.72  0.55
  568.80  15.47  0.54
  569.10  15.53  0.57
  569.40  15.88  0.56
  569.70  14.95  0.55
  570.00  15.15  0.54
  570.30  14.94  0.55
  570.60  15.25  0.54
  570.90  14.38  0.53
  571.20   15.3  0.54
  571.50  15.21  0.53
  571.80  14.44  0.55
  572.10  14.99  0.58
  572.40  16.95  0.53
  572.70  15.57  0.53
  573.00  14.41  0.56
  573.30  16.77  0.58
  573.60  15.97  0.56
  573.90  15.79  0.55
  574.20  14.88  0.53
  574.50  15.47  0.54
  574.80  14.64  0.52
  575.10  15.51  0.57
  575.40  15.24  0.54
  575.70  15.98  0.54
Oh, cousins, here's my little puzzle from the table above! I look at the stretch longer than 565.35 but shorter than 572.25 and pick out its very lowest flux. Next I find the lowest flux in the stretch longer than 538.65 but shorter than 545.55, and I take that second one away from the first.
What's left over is 0.35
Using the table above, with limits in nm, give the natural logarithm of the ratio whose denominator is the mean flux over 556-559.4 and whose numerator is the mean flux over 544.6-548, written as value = -0.036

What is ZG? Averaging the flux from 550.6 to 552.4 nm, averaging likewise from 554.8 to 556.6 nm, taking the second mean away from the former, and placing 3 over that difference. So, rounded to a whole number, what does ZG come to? -10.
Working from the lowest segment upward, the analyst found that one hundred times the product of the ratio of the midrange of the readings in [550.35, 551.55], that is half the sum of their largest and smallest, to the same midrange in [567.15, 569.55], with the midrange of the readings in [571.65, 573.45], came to 1540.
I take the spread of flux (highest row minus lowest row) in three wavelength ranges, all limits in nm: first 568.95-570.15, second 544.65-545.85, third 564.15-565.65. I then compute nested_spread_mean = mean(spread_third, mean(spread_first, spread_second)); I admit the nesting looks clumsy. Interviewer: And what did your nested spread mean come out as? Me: 0.95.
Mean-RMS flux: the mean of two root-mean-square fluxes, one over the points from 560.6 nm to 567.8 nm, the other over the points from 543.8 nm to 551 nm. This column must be 15.3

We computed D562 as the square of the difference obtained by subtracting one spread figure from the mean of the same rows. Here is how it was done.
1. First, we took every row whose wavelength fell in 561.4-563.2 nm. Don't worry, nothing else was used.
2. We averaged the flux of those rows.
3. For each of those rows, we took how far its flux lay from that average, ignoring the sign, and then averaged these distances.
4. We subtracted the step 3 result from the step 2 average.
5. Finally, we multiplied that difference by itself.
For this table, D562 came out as 226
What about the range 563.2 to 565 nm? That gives 220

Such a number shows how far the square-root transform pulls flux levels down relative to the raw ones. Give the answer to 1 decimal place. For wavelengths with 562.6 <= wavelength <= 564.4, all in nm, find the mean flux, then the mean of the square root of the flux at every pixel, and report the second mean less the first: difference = -11.5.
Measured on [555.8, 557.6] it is -11.5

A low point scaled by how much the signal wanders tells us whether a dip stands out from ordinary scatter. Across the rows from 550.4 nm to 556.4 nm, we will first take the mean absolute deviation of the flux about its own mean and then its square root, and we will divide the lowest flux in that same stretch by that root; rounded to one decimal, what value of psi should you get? 21.8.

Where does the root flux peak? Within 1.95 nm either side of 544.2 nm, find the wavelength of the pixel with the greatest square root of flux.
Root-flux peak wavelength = 544.20 nm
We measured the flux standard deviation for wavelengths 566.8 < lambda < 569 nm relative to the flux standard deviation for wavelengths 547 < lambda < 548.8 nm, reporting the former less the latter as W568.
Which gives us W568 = 0.2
